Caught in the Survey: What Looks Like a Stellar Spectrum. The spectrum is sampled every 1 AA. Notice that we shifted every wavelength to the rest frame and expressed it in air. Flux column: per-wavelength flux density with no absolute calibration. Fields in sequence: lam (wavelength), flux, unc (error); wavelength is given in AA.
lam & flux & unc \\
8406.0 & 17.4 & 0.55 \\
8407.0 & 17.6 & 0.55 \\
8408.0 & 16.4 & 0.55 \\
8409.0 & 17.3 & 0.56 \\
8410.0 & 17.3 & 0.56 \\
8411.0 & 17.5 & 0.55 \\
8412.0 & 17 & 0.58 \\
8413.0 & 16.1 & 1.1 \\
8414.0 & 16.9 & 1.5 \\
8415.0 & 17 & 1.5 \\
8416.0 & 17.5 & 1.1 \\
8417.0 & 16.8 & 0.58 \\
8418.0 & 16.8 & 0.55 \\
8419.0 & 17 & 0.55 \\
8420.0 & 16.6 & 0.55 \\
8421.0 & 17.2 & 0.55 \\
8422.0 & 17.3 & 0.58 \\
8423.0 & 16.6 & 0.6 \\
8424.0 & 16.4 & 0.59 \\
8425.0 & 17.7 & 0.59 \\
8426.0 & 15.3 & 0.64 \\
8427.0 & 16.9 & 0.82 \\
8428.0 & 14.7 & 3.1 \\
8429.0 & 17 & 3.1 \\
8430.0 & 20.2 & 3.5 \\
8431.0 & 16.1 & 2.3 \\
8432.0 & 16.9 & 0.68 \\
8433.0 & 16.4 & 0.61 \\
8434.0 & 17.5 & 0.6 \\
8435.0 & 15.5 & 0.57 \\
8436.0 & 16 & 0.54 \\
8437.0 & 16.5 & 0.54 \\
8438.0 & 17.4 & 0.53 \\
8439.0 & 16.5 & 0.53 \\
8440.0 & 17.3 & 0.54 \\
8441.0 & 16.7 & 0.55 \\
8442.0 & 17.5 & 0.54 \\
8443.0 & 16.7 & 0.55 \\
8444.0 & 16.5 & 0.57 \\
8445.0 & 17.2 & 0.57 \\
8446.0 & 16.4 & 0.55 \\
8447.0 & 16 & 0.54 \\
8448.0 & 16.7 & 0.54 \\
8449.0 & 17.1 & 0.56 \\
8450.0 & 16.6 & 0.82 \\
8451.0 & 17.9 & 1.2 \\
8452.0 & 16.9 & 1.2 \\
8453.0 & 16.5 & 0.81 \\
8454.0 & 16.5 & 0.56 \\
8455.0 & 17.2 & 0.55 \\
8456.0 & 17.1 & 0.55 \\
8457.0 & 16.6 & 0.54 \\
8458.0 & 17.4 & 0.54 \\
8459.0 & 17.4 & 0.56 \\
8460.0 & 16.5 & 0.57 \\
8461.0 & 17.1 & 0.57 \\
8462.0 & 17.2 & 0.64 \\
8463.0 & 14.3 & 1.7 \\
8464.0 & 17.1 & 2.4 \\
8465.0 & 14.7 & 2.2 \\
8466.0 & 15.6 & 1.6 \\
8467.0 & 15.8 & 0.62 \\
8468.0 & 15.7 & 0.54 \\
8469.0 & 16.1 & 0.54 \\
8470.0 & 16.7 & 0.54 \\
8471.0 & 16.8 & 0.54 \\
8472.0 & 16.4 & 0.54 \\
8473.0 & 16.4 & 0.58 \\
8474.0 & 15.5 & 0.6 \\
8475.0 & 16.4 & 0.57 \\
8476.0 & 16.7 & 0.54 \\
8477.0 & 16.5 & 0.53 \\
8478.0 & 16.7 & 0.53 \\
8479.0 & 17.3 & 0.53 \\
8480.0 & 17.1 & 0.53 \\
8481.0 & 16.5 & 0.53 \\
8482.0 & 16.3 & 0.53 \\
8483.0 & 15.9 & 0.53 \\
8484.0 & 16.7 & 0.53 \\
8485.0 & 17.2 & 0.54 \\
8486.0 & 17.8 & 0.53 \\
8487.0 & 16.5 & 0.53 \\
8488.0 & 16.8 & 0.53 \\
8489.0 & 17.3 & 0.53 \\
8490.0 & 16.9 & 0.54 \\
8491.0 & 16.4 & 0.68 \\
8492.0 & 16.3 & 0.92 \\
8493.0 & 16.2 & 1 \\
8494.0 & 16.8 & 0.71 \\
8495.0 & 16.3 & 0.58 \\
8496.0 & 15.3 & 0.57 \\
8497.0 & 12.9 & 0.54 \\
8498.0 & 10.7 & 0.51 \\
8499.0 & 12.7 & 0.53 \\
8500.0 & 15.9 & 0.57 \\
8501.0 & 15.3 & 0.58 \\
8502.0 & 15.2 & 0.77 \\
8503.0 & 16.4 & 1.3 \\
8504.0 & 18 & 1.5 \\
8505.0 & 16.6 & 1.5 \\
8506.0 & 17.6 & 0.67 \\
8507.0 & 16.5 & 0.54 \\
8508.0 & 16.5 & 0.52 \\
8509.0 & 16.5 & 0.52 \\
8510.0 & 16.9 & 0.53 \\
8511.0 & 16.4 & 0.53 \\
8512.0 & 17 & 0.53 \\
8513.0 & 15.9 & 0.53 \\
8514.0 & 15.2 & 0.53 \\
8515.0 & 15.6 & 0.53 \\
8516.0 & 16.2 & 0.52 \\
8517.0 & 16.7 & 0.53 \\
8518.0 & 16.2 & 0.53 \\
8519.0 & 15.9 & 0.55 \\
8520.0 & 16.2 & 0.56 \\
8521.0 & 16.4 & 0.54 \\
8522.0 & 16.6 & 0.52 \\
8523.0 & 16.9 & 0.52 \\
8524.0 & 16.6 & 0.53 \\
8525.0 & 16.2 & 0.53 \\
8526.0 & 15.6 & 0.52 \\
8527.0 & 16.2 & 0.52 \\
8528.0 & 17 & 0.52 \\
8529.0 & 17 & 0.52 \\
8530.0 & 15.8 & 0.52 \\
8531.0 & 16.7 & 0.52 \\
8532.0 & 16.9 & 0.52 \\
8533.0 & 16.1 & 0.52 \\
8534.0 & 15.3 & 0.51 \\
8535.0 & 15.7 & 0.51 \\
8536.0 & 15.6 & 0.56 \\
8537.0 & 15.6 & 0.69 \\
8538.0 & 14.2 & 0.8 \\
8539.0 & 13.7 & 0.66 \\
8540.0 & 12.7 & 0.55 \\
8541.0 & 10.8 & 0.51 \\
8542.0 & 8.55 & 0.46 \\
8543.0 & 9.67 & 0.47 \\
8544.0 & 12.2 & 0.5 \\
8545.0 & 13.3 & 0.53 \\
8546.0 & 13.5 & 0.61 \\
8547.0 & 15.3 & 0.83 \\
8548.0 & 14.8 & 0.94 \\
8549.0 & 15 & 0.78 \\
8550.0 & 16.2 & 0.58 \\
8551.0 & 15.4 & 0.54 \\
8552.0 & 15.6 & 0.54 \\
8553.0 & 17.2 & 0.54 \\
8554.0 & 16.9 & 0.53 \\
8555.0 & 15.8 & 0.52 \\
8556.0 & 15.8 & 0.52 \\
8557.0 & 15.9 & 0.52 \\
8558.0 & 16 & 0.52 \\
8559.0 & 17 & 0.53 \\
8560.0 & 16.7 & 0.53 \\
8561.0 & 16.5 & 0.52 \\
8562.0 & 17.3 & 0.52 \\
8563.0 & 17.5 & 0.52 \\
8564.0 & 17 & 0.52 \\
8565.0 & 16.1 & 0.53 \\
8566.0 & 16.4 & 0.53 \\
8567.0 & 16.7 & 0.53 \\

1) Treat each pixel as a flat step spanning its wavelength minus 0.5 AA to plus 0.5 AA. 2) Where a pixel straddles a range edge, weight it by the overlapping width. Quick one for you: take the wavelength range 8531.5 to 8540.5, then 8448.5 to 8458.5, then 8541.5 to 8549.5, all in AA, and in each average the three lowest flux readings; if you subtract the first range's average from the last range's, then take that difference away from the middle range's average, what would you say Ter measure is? 20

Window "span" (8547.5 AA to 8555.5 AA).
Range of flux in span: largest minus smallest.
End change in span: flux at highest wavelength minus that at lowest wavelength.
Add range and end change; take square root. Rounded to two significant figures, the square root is 1.8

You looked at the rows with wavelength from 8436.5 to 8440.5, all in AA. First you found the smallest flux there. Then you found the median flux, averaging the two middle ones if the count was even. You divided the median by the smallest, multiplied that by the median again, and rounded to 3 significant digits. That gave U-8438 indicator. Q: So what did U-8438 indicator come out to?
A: 17.3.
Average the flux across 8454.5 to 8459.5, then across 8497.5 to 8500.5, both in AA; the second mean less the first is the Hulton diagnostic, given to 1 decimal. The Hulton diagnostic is -4.0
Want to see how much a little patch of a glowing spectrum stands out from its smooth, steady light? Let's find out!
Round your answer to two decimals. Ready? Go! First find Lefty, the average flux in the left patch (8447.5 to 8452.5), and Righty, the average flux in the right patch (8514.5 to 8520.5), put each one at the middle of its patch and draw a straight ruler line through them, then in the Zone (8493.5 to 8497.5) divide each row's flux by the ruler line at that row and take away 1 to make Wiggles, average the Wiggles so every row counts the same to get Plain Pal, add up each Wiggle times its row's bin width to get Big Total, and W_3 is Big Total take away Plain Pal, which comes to -0.20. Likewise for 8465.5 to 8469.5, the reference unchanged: -0.18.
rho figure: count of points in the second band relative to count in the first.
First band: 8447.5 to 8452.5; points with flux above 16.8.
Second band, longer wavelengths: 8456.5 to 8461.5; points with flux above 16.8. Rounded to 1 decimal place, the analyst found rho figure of 1.0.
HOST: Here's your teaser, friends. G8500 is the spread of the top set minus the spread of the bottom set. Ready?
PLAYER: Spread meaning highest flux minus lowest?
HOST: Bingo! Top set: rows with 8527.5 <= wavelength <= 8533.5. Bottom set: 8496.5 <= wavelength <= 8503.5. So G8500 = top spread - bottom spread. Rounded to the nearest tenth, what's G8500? -4.5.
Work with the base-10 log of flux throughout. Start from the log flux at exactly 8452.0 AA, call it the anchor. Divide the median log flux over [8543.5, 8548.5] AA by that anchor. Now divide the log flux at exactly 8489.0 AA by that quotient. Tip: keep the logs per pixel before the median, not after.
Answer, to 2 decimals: 1.34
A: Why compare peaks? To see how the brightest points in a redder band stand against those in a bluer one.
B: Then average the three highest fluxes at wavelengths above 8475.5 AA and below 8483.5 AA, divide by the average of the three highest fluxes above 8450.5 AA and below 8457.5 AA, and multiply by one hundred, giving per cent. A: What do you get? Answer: 98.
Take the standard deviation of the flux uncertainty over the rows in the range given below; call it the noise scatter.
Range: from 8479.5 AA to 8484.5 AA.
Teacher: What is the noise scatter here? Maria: 0.000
